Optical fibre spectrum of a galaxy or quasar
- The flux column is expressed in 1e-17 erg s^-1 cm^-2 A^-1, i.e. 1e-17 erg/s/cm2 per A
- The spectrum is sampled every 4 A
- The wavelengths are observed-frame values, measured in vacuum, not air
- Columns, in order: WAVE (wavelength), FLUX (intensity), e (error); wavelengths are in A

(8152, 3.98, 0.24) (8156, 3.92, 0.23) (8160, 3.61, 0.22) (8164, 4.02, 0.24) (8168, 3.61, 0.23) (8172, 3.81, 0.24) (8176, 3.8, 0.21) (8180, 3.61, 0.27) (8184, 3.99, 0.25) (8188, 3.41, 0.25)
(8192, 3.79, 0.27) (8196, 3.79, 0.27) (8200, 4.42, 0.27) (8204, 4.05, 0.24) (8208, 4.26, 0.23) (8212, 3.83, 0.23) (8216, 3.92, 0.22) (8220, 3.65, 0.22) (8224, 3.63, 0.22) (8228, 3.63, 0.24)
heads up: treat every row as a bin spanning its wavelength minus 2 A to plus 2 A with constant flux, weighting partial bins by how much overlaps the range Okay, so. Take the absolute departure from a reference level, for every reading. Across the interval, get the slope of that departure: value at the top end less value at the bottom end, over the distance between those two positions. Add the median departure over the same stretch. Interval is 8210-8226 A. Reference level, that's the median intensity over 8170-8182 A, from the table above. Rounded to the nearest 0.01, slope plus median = 0.15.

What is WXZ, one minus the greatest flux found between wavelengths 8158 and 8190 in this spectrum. -3.0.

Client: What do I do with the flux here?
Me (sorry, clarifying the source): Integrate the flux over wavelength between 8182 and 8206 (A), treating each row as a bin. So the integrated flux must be 94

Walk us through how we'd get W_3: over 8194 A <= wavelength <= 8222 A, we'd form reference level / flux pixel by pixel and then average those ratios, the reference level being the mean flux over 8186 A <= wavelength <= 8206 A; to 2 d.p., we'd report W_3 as 0.98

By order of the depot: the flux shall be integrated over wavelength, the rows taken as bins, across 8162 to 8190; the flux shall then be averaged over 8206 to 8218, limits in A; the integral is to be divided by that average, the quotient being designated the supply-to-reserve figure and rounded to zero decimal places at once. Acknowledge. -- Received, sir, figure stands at 26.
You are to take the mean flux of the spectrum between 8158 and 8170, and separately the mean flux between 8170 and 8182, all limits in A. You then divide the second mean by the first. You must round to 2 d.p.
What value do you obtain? 1.00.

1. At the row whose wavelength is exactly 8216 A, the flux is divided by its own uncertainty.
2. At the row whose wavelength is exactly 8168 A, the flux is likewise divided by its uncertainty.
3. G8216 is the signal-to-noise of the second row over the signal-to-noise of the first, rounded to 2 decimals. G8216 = 0.88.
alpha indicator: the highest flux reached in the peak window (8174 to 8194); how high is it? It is 3.99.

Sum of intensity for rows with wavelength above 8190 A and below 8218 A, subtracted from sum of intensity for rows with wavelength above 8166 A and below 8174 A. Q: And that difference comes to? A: -21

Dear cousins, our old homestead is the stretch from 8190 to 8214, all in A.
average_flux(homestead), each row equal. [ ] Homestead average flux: 4.02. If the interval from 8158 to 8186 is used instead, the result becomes 3.78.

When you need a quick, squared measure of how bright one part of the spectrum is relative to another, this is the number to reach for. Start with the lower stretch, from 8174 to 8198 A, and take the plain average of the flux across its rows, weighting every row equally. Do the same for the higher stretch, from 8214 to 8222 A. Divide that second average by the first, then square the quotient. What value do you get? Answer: 1.03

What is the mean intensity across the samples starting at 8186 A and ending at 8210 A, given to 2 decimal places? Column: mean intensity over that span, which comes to 3.95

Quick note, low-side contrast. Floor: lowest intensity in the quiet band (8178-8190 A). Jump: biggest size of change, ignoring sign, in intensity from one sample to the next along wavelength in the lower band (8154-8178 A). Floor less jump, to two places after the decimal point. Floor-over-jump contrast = 3.00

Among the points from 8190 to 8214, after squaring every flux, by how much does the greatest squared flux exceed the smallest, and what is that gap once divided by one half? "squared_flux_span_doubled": 10.3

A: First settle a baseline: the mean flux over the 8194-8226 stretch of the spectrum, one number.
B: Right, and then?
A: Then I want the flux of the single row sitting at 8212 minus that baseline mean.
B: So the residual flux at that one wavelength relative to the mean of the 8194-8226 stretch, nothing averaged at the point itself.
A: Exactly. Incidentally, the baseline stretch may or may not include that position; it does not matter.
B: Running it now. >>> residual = -0.11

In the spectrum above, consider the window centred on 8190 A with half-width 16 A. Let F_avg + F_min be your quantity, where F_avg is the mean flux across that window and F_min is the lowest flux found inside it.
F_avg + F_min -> 7.27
